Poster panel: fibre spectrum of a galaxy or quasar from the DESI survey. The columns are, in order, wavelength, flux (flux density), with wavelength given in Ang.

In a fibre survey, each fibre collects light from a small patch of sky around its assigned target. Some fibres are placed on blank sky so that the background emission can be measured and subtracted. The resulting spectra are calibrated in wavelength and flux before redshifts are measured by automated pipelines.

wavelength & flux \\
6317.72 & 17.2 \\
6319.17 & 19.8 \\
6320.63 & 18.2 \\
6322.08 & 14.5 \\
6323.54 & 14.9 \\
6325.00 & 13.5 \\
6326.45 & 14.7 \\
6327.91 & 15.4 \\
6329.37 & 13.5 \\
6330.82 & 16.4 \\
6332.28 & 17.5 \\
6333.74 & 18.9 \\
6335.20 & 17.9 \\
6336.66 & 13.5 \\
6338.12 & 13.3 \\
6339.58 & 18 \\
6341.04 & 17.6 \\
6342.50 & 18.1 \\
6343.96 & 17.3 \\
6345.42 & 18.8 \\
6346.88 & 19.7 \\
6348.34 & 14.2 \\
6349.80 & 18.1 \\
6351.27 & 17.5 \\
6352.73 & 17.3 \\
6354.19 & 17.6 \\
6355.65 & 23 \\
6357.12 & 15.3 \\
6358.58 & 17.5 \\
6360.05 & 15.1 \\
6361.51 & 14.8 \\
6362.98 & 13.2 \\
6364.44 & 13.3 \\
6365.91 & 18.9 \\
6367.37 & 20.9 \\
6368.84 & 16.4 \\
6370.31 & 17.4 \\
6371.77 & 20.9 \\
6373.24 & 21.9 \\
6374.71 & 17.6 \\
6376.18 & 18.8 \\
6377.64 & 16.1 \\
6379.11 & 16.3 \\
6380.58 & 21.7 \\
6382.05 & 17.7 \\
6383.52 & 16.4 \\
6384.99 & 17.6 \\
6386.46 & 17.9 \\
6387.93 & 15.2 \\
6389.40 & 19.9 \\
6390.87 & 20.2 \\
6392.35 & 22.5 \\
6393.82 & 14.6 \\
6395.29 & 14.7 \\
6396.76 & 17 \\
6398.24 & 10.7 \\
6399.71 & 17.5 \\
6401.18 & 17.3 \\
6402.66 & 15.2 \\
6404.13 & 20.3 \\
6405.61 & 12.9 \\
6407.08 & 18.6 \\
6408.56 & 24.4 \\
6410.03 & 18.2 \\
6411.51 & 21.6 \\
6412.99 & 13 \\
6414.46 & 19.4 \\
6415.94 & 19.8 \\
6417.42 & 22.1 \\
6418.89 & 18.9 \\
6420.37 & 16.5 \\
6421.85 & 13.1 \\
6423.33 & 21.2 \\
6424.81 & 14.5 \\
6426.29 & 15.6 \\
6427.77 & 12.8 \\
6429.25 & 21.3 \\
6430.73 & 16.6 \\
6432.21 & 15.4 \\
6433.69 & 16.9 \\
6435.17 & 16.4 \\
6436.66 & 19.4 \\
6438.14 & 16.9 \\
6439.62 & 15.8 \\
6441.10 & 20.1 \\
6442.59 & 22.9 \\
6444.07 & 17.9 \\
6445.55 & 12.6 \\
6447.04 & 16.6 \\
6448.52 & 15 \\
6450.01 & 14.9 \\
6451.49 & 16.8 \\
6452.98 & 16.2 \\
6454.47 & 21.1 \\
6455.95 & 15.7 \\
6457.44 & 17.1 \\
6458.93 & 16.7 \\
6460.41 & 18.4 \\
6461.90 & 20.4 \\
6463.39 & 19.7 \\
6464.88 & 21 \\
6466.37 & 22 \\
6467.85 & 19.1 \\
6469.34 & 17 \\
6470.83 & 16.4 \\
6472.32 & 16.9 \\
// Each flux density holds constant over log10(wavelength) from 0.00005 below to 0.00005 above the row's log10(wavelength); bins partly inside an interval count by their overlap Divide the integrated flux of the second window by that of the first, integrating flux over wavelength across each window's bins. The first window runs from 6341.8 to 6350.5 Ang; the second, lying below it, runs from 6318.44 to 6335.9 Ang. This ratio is 1.8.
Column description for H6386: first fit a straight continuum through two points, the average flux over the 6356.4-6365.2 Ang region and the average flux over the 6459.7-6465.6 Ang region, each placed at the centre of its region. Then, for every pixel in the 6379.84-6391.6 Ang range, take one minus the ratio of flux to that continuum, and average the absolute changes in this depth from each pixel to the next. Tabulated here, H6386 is 0.13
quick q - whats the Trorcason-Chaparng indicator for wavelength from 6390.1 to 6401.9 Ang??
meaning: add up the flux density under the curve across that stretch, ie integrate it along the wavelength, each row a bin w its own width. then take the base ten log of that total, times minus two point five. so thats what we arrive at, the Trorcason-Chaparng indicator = -5.74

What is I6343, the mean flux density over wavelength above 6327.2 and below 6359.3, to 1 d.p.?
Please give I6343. 17.1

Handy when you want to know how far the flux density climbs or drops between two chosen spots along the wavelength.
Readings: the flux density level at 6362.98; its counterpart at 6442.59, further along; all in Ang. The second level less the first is 10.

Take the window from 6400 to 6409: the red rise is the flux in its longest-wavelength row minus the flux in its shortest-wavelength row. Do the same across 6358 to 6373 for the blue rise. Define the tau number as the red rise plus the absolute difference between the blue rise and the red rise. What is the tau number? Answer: 11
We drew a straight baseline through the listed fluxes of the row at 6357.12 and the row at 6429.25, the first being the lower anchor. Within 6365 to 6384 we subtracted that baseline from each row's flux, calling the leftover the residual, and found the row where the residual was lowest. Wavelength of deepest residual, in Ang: 6383.52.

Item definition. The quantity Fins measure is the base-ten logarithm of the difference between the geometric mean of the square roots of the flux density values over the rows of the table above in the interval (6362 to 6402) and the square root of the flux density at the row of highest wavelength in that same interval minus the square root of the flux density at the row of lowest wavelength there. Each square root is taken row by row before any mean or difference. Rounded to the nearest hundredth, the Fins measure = 0.56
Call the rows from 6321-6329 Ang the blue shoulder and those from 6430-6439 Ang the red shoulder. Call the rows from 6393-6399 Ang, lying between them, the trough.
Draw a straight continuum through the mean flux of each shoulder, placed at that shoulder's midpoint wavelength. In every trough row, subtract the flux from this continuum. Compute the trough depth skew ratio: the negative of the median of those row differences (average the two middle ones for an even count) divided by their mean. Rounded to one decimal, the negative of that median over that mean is -0.8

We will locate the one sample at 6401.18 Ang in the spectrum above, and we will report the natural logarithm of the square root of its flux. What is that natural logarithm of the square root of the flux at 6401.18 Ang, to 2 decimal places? 1.43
